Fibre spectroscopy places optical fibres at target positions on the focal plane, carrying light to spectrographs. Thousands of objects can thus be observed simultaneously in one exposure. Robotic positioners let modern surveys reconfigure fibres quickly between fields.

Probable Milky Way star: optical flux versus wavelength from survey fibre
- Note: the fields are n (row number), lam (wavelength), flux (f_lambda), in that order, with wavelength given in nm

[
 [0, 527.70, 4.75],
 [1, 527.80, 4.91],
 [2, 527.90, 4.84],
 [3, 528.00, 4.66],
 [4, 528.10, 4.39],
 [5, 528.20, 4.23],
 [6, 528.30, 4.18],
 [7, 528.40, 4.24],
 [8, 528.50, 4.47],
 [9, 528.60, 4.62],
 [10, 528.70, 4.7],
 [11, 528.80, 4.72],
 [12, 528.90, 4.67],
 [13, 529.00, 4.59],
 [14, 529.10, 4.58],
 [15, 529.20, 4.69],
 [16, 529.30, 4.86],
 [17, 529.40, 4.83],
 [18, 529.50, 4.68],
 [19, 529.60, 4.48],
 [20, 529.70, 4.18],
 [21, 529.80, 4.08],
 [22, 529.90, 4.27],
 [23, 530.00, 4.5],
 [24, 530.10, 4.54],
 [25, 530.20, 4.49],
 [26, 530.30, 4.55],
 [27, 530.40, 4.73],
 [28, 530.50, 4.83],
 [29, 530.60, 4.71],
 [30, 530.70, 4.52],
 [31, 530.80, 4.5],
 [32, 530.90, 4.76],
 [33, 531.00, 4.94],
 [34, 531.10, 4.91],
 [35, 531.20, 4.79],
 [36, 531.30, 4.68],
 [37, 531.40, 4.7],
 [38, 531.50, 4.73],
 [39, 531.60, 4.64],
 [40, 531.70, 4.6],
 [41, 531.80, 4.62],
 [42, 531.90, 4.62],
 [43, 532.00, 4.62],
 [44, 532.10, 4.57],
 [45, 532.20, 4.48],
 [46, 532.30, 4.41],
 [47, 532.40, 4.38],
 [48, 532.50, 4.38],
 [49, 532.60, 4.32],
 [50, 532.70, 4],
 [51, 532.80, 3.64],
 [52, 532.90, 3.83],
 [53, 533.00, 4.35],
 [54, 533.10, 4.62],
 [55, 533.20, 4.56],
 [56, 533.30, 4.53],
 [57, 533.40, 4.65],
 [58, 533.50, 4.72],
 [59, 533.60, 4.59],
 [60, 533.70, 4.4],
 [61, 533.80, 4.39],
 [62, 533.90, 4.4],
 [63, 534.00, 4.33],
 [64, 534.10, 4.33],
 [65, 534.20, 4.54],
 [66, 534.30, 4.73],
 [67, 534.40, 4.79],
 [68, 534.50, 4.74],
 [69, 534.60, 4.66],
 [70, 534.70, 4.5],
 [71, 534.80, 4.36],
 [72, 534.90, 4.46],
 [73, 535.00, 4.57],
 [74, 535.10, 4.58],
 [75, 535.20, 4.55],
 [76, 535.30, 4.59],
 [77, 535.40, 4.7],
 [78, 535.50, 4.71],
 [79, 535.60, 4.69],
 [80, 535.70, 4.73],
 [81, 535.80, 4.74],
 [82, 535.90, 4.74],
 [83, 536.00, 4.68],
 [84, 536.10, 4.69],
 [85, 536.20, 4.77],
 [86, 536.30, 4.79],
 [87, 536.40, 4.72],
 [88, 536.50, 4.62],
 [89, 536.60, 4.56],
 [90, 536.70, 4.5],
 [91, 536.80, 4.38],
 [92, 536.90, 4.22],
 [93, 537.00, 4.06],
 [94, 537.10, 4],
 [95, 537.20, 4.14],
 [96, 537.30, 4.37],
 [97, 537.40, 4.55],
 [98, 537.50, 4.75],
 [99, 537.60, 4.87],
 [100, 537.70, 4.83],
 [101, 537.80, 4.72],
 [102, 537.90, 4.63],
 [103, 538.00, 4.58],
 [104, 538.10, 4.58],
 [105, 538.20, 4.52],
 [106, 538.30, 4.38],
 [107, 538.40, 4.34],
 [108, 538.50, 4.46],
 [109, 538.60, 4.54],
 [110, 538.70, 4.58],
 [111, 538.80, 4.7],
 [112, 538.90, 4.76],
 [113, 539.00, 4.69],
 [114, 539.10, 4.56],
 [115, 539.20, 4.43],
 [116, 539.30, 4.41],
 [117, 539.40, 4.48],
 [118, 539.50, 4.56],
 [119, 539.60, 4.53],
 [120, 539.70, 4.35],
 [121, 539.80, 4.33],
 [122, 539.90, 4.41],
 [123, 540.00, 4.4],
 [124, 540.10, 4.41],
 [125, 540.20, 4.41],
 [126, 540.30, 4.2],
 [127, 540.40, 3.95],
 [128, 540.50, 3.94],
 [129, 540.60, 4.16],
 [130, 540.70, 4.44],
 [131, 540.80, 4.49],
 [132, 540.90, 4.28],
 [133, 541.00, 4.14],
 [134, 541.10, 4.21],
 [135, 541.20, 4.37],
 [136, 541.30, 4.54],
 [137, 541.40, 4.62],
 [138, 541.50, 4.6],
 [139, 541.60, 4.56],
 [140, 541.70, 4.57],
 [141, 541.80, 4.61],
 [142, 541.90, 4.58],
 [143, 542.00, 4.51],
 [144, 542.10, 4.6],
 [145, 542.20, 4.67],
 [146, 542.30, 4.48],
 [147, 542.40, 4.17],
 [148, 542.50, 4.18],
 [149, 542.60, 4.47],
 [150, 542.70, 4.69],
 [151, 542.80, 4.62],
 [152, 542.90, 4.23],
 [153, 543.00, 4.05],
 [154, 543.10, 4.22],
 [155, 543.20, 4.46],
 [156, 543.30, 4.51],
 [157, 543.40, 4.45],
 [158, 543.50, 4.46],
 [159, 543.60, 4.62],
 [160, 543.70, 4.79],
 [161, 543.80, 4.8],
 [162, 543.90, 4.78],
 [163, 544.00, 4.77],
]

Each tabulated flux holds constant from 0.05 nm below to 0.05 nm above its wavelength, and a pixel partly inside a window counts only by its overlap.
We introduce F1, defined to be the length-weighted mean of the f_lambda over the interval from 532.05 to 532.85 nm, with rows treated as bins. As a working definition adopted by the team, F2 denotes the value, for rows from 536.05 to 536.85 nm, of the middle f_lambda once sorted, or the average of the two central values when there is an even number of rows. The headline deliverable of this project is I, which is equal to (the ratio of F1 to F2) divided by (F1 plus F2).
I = 0.103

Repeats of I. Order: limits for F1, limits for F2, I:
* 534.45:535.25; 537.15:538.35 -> 0.109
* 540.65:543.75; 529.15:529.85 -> 0.104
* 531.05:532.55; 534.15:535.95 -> 0.106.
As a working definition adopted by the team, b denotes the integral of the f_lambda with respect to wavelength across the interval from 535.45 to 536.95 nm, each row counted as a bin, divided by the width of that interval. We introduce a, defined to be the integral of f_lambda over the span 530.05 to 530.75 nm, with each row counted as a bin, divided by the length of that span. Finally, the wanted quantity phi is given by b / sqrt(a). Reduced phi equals 2.16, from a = 4.62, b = 4.64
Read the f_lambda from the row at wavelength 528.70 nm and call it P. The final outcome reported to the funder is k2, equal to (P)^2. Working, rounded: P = 4.7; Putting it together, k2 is 22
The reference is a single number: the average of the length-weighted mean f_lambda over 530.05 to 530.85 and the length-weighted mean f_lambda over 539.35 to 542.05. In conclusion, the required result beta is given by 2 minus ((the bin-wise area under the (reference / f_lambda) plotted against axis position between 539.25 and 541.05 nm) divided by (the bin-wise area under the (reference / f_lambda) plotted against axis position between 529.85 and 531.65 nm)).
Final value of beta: 0.92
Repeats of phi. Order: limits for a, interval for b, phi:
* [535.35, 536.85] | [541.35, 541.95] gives 2.12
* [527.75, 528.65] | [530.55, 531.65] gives 2.22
